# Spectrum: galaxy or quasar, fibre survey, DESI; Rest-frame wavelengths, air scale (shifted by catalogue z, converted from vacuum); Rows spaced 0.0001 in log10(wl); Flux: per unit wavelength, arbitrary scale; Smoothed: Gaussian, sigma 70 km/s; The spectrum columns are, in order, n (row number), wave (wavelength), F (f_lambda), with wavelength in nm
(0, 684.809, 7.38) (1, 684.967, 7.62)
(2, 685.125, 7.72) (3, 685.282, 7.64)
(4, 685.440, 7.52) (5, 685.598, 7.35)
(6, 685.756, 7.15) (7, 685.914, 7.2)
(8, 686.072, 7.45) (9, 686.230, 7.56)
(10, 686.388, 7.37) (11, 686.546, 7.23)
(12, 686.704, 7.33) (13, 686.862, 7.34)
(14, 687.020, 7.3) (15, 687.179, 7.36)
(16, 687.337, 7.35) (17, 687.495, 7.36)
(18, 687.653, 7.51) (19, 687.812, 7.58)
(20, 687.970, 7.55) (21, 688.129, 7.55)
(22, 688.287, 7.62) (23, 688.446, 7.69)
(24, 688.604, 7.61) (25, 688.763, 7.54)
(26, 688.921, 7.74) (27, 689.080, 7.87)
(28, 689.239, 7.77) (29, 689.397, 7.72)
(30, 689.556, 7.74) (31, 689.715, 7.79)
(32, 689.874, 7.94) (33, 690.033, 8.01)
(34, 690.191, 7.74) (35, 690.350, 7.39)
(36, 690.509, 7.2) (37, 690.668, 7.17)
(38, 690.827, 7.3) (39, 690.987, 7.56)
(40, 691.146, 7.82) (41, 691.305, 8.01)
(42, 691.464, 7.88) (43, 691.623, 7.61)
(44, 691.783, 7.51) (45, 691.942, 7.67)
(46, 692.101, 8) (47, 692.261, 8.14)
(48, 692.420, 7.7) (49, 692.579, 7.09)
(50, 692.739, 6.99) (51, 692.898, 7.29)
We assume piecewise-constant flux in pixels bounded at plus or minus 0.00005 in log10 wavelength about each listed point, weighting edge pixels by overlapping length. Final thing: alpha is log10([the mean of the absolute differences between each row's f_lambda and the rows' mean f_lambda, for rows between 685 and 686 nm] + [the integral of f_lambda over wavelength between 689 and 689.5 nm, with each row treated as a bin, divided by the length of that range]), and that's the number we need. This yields 0.902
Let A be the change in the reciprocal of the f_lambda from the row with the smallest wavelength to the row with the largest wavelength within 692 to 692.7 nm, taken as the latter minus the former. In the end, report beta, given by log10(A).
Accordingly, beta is -1.8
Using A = 0.0160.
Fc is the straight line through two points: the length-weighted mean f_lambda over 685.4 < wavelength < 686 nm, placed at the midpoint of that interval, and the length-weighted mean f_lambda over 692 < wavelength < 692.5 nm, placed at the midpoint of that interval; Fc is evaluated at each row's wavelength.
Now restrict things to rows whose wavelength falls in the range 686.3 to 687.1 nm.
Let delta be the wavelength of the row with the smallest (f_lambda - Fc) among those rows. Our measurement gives 686.546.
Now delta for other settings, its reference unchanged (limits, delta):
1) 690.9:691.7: 691.623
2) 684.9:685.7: 685.598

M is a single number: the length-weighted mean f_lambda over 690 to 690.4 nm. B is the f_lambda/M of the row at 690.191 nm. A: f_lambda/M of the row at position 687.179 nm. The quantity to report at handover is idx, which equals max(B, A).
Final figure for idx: 1.003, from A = 0.95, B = 1.00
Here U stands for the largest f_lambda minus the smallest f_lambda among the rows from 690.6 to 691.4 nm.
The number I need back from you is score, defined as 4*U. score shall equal 3.4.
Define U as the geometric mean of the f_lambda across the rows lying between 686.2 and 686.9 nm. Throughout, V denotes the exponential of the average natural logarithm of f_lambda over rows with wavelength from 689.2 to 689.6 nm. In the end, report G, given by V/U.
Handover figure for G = 1.05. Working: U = 7.37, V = 7.74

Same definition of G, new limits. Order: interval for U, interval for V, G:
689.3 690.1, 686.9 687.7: 0.94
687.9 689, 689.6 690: 1.03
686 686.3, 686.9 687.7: 0.98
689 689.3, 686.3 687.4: 0.94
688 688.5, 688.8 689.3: 1.02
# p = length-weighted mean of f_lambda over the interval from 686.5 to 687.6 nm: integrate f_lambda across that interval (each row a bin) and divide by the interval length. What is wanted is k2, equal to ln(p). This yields 1.99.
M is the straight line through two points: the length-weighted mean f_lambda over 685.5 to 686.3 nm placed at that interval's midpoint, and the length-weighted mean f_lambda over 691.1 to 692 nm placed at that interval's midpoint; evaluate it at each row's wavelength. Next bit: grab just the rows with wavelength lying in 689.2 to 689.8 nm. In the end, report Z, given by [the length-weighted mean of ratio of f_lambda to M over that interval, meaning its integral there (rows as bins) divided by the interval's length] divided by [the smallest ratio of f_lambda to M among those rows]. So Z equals 1.00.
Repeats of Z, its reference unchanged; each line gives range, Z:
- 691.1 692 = 1.03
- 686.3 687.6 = 1.01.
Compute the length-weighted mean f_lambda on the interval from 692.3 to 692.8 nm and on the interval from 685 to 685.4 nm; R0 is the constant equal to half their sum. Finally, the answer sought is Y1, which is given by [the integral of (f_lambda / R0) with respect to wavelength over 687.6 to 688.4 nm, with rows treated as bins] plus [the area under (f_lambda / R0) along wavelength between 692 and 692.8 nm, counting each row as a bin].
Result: 1.62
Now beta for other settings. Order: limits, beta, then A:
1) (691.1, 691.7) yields -2.5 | 0.0035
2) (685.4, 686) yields -2.2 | 0.0059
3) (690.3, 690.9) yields -2.8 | 0.0017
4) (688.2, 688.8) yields -2.9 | 0.0014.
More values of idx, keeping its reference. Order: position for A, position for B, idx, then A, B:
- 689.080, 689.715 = 1.020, 1.02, 1.01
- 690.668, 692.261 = 1.055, 0.93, 1.05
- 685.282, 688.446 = 0.996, 0.99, 1.00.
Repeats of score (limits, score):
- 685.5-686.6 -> 1.6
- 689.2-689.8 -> 0.3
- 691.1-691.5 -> 0.8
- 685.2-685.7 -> 1.2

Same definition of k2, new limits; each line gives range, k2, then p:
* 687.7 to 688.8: 2.03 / 7.59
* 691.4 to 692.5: 2.05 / 7.79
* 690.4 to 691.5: 2.02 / 7.54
